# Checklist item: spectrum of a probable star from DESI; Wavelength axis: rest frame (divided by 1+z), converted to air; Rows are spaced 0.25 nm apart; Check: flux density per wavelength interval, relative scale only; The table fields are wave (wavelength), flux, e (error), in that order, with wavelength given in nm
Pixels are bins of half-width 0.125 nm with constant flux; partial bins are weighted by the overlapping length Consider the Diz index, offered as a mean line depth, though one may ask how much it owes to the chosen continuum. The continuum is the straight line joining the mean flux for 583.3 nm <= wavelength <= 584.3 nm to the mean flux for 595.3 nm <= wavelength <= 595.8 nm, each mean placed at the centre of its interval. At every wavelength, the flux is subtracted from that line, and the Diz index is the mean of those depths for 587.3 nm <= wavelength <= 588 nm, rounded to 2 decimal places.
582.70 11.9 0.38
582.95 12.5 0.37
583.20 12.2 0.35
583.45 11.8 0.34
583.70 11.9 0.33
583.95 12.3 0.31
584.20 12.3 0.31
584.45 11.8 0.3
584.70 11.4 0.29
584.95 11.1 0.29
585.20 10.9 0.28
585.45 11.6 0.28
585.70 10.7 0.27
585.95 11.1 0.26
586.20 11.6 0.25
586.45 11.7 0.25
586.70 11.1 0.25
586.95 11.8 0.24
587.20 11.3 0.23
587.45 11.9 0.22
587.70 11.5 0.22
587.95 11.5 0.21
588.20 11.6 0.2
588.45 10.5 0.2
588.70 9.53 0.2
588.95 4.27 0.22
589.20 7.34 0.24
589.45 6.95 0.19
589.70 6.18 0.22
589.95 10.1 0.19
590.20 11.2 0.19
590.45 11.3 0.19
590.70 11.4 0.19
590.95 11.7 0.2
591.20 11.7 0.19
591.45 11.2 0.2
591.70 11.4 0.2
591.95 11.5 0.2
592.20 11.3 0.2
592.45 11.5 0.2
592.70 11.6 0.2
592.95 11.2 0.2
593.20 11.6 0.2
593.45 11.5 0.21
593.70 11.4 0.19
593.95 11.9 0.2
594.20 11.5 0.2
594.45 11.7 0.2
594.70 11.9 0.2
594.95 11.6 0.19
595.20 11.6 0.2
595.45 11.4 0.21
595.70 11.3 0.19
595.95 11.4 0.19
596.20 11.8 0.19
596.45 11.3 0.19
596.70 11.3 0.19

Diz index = 0.20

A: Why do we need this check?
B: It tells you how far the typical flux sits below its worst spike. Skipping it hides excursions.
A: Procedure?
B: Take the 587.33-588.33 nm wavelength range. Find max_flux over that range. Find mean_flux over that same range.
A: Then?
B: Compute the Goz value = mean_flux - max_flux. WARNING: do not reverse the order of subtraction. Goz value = -0.28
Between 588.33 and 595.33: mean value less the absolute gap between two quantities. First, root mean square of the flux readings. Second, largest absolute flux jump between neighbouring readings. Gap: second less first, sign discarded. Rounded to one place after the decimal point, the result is 5.1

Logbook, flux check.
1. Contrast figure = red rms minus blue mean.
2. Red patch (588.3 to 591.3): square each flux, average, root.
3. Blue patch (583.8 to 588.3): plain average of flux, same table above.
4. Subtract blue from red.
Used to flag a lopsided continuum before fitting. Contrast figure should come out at -1.9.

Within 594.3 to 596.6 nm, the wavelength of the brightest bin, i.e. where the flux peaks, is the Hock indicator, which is 594.70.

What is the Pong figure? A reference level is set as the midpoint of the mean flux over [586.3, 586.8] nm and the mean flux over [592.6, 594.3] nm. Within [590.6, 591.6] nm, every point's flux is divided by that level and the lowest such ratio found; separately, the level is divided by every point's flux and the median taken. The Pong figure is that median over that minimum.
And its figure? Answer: 1.0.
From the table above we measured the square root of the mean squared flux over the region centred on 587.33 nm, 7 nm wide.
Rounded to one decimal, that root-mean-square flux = 10.7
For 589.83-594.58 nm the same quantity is 11.4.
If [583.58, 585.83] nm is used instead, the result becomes 11.6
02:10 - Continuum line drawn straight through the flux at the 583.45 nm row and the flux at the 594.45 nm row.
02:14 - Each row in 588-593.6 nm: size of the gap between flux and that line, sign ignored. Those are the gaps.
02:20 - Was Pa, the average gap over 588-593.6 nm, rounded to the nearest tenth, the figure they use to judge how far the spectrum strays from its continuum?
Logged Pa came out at 1.4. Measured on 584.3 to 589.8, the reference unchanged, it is 1.4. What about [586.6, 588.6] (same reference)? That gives 0.4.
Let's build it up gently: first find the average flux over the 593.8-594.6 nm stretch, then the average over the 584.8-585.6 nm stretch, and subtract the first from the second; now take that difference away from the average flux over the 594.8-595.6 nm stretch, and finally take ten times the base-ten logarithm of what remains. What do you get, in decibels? 10.8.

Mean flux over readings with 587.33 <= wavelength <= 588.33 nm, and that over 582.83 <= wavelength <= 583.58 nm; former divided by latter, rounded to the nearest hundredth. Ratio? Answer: 0.96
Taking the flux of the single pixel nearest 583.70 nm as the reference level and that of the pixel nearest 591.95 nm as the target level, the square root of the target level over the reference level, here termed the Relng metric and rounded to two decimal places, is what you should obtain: 0.98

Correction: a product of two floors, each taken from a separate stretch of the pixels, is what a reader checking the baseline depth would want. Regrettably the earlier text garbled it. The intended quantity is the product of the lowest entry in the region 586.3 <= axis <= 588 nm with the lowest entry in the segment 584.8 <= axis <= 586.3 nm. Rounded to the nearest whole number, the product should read 119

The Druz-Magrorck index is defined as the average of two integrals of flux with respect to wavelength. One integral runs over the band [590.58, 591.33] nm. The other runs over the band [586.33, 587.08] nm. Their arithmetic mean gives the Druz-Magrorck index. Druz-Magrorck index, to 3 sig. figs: 8.67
